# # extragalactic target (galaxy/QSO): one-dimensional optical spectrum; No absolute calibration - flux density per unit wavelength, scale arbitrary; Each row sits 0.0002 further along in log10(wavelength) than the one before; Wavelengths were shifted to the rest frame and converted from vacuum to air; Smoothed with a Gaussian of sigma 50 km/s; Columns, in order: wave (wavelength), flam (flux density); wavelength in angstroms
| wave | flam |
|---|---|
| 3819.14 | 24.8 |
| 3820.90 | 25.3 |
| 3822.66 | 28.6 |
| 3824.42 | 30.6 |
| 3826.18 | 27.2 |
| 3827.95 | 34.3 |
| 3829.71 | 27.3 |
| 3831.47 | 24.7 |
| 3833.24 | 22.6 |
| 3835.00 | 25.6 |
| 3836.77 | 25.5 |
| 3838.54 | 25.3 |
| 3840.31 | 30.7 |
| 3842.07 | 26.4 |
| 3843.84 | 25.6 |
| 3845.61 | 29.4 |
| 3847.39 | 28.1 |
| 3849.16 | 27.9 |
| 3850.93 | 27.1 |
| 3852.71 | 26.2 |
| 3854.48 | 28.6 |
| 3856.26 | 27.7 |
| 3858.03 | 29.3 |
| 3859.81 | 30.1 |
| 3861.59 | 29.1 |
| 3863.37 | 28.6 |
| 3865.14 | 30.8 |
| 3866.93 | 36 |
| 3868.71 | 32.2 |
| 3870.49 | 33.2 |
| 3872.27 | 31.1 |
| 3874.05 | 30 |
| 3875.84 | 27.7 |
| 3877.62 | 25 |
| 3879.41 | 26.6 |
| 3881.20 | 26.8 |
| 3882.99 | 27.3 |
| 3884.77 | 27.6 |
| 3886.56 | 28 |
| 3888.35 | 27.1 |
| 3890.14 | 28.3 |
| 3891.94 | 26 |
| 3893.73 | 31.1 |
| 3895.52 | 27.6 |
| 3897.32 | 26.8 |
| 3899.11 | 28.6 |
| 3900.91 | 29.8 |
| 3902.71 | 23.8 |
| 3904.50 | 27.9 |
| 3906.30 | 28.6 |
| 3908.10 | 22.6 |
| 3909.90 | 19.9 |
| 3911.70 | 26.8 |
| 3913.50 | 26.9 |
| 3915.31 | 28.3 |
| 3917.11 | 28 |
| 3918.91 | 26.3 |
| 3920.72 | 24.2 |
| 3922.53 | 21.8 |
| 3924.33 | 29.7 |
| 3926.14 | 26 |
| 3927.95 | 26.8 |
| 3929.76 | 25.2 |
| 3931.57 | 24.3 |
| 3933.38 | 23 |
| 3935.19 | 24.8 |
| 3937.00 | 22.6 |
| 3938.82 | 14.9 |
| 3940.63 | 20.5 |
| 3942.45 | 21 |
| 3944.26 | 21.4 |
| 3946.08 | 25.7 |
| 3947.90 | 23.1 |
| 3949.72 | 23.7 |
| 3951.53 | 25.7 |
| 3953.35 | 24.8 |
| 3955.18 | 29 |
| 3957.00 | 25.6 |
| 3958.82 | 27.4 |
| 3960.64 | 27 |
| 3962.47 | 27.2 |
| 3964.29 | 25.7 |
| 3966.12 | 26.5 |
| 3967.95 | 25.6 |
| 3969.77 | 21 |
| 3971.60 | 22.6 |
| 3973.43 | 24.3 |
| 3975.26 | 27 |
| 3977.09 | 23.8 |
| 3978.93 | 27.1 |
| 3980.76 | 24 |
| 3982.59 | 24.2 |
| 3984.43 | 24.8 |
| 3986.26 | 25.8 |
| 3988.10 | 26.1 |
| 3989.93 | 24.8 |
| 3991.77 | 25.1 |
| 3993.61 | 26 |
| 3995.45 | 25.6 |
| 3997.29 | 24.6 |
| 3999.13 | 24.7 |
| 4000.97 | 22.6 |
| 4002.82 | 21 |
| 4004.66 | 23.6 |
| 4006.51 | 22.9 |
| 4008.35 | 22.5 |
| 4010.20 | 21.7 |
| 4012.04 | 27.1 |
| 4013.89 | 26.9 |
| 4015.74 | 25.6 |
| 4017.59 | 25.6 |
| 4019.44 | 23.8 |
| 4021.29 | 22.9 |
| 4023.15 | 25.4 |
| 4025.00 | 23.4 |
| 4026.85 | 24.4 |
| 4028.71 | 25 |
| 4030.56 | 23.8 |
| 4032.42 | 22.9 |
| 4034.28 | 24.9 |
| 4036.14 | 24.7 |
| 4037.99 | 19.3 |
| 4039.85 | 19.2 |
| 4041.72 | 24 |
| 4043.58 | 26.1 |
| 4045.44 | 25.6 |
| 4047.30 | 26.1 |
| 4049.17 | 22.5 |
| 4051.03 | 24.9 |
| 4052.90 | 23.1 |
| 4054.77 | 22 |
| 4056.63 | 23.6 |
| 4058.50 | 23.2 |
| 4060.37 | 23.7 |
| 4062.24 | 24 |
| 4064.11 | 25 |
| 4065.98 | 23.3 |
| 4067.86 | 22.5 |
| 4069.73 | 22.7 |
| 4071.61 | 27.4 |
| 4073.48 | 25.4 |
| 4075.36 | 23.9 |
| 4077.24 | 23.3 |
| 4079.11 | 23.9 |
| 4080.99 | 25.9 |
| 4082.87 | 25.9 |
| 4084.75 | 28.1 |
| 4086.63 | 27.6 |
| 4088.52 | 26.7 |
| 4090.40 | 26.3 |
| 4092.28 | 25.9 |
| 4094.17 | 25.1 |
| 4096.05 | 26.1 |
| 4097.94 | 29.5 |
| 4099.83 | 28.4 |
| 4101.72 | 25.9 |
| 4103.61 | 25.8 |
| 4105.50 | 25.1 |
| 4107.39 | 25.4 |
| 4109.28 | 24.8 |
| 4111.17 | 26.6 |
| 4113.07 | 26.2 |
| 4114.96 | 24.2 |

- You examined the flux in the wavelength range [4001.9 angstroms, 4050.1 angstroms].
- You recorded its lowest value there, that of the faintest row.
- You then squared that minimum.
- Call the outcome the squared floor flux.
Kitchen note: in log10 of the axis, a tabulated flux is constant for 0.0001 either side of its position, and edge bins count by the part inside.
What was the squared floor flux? 369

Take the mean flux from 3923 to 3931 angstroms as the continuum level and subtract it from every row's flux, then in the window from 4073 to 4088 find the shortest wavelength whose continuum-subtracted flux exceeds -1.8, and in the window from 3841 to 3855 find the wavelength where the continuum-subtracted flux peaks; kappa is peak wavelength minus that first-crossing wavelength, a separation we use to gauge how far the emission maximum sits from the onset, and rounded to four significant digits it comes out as -227.9 angstroms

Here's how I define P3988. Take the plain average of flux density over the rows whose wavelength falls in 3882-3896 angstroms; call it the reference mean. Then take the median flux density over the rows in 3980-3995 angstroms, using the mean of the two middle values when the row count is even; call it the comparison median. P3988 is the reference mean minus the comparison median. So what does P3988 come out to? 2.9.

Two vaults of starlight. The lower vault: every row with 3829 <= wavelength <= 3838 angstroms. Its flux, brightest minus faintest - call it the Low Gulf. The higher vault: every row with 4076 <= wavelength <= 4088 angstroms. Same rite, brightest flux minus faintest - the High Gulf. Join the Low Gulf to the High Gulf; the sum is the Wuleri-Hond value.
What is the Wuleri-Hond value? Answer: 9.5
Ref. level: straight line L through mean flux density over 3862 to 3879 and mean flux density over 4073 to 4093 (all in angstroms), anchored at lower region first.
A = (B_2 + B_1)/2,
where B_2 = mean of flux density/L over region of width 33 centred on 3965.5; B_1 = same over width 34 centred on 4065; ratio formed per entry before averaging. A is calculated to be 0.91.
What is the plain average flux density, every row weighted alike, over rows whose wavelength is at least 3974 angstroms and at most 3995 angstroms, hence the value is 25.3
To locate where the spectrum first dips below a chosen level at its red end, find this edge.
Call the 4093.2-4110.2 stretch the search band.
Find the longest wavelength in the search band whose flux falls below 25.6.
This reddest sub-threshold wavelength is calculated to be 4109.28 angstroms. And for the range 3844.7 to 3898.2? 3877.62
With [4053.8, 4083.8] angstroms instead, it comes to 4079.11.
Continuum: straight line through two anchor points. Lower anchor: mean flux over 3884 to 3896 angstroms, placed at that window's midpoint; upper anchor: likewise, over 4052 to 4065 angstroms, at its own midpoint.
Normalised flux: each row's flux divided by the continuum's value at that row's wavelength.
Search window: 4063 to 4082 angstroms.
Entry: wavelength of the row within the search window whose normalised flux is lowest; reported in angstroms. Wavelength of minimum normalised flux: 4067.86 angstroms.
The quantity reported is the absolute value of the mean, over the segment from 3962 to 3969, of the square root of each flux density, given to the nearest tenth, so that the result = 5.1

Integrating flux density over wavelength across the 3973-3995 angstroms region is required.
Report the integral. 556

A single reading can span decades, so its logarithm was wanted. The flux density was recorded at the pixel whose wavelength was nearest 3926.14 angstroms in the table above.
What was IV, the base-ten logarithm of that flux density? 1.41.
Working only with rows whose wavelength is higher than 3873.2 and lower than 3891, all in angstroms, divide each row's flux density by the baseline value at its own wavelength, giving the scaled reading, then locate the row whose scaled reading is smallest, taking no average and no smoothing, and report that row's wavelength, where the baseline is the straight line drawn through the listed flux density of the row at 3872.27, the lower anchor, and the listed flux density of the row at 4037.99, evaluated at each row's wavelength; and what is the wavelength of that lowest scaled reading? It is 3877.62 angstroms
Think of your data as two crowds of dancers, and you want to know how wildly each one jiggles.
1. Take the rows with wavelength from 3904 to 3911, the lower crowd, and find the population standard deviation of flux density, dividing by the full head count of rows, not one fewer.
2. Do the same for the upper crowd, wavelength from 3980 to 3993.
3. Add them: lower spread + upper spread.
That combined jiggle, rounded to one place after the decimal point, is 4.4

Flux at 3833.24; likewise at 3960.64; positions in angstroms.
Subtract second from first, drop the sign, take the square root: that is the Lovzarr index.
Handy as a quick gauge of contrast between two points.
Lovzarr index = 2.10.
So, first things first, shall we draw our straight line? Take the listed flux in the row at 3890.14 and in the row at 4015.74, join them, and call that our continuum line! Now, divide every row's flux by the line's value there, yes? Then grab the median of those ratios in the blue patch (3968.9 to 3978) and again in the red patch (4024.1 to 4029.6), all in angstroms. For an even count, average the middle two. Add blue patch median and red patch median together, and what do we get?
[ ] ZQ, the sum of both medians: 1.86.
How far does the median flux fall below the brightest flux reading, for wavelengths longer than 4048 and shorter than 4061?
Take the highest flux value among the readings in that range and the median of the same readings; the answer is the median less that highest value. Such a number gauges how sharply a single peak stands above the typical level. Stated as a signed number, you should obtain -1.7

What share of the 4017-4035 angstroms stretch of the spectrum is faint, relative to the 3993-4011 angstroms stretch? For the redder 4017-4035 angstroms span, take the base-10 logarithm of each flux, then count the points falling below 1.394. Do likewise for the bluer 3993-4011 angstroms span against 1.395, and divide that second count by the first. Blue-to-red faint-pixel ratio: 1.3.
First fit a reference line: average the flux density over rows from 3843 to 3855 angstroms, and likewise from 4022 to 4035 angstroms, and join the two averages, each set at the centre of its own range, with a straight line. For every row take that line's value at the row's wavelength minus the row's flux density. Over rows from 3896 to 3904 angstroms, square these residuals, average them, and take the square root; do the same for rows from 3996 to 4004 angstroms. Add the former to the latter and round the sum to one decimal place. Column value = 4.5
